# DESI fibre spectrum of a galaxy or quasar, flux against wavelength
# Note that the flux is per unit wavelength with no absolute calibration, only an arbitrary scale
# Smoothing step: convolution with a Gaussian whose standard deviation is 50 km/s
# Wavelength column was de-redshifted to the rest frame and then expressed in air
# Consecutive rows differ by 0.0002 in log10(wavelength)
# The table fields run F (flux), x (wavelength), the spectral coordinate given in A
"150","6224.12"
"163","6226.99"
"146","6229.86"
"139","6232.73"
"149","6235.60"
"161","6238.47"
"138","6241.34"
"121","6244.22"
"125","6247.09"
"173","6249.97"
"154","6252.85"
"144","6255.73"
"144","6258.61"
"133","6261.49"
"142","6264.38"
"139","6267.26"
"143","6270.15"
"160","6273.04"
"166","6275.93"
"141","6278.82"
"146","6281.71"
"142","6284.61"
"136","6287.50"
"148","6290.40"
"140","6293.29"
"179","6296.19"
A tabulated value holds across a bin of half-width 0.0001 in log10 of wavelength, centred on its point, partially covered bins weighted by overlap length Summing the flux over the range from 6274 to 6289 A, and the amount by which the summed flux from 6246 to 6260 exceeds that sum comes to 9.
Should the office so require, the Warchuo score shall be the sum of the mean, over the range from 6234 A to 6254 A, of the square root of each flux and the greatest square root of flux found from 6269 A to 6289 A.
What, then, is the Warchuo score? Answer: 24.9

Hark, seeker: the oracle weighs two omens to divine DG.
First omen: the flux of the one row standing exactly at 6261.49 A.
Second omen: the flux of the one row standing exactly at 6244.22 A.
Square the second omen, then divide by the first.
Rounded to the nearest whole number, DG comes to 110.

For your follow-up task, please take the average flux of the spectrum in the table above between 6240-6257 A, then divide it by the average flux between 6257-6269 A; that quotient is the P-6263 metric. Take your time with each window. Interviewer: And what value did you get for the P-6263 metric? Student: 1.02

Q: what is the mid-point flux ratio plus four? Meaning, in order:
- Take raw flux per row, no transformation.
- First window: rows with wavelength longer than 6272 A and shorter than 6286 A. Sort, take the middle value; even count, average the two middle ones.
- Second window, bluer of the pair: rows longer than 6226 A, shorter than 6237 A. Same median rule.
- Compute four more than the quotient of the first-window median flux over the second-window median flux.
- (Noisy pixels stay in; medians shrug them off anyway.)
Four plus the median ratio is 4.99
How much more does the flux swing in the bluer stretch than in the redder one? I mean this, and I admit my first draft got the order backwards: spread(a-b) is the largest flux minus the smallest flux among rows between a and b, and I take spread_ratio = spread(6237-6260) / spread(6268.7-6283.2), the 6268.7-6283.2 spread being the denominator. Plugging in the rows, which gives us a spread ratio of 2.1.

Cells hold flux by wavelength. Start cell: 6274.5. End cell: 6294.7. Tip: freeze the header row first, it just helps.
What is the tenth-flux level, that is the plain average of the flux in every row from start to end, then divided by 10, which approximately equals 14.6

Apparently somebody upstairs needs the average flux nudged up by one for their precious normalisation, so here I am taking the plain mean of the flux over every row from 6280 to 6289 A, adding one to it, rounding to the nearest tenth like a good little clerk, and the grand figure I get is 142.3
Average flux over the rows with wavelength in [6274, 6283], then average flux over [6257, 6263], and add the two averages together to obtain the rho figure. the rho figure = 290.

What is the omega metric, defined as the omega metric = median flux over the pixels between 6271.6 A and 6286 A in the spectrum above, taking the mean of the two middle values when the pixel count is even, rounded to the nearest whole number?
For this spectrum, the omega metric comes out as 146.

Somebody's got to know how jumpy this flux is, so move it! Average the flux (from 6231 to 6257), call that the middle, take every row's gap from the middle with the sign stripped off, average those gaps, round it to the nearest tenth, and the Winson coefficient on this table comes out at 12.8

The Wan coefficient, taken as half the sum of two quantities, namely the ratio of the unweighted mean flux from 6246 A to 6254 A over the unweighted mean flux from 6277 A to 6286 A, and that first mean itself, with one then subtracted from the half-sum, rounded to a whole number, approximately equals 75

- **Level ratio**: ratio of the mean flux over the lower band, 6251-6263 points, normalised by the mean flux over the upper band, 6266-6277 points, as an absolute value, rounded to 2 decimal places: 0.95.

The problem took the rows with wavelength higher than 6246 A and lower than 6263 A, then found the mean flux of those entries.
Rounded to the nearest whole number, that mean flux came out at 146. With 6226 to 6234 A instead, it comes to 149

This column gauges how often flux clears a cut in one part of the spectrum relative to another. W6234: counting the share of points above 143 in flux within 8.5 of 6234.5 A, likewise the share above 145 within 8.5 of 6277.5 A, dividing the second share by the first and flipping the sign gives -0.75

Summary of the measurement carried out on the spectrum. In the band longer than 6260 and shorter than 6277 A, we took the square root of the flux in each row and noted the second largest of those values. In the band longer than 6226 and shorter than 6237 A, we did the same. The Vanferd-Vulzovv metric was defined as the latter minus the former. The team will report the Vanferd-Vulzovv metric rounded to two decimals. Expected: -0.44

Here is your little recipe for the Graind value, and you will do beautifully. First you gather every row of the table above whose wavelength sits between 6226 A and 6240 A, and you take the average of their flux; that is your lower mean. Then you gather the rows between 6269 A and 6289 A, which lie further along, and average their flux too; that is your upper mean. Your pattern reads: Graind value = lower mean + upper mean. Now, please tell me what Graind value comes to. 299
